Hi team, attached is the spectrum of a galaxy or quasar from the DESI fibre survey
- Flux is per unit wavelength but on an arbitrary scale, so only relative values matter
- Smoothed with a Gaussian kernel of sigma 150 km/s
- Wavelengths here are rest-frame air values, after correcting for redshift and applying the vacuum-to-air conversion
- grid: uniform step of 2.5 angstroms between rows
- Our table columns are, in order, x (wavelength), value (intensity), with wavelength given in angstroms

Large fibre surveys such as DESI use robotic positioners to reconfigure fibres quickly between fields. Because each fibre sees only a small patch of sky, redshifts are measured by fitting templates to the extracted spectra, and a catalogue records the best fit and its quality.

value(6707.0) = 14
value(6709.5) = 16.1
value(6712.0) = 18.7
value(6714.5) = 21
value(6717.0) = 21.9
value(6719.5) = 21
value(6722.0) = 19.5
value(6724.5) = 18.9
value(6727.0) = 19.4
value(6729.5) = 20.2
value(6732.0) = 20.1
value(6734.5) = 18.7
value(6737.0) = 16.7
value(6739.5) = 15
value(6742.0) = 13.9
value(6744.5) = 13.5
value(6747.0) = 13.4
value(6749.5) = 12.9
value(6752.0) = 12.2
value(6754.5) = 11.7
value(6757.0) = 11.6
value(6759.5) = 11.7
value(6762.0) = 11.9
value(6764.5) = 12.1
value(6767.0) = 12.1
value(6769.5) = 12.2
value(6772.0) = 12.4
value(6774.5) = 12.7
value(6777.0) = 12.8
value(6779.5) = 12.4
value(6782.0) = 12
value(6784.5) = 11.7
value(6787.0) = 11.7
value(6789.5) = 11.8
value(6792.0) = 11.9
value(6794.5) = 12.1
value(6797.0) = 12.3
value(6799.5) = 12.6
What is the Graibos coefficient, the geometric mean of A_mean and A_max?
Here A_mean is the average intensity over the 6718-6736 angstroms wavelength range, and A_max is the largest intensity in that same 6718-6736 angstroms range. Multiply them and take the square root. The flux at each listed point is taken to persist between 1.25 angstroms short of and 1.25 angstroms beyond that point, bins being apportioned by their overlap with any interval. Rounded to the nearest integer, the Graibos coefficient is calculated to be 20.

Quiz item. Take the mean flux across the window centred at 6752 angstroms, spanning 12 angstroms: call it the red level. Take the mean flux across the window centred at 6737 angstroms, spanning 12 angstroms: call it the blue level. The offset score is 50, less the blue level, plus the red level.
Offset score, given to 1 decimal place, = 45.5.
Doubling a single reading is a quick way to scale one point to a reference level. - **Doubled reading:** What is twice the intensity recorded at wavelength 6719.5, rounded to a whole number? 42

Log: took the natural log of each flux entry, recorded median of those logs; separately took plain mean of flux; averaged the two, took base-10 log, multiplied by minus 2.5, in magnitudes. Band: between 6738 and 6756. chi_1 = -2.25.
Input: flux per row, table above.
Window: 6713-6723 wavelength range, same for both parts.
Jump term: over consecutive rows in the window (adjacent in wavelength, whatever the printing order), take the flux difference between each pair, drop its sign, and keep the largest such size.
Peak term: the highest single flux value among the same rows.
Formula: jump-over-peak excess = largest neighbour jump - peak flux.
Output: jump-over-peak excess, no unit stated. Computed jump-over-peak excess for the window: -20.4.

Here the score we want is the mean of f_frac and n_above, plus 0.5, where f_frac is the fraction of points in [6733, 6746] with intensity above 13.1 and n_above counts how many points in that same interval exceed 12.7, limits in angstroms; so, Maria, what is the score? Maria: 3.5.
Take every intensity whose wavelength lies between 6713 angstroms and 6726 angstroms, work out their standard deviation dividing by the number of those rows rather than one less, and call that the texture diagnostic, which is 1.10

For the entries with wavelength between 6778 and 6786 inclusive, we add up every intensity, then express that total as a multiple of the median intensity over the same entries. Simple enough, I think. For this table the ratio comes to 3.01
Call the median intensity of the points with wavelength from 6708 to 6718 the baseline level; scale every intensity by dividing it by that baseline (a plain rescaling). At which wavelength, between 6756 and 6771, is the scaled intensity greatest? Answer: 6769.5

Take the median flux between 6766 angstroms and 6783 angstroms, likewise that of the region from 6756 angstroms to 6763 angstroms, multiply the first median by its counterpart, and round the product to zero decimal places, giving 145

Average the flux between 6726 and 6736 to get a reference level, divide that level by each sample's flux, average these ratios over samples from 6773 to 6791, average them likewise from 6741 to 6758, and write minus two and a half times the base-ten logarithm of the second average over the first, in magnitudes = 0.05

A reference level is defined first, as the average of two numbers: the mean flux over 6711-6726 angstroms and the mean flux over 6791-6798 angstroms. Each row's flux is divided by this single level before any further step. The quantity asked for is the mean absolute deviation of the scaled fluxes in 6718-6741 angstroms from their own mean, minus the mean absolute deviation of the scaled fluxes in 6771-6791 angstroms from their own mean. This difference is 0.06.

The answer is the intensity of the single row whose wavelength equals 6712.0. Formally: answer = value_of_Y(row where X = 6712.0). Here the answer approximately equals 18.7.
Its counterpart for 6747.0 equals 13.4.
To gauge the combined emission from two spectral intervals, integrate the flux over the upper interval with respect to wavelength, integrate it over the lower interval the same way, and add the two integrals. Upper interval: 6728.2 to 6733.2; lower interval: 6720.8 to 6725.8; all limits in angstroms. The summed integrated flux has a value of 197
